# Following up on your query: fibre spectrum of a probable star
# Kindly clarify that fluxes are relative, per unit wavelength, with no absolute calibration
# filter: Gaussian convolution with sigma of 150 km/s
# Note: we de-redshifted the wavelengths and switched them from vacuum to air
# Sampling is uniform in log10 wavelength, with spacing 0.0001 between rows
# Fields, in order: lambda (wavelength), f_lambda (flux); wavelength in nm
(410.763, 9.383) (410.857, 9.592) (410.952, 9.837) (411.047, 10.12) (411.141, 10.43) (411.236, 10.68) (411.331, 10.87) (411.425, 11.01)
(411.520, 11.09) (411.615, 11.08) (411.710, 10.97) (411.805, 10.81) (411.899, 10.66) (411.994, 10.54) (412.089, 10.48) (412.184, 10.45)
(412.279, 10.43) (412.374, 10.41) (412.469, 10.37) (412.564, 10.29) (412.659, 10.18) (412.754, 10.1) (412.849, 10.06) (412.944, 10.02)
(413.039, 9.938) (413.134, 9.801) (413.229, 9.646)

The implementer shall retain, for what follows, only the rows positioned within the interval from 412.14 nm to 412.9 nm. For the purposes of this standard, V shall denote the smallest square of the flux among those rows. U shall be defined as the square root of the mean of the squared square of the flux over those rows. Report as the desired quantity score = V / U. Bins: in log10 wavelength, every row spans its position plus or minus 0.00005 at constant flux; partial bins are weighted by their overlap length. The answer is 0.956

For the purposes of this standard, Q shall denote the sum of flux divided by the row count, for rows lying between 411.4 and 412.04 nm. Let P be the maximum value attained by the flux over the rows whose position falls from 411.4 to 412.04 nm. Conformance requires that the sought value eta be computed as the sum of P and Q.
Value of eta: 22.0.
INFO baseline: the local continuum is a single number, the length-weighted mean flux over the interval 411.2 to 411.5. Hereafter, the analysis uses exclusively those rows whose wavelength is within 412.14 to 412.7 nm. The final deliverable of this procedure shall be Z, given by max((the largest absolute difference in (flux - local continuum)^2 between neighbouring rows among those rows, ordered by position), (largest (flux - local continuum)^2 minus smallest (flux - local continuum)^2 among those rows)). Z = 0.31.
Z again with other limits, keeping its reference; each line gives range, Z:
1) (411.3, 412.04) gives 0.12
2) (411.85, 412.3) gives 0.16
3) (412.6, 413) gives 0.25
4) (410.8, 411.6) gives 1.68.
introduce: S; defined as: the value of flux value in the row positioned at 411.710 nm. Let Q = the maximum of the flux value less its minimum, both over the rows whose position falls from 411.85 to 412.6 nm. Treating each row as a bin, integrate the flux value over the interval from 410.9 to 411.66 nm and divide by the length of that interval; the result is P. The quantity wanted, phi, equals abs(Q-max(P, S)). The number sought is 10.60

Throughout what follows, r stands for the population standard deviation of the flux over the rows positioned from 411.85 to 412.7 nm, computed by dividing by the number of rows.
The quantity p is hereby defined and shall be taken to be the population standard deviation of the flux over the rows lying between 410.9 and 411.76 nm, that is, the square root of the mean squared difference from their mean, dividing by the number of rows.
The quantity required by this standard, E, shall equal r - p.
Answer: -0.30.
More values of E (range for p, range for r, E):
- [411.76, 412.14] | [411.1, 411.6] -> 0.11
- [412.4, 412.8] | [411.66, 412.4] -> 0.09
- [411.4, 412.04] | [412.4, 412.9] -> -0.08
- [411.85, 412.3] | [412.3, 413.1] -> 0.08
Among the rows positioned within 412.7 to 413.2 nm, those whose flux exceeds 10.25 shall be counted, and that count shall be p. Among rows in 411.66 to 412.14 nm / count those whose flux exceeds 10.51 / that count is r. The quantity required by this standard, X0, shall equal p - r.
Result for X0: -4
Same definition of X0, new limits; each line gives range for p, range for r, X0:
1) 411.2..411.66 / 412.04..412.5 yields 5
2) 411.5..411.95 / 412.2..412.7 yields 5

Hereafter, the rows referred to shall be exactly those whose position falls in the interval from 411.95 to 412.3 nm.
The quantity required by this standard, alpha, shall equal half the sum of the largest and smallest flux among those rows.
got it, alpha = 10.5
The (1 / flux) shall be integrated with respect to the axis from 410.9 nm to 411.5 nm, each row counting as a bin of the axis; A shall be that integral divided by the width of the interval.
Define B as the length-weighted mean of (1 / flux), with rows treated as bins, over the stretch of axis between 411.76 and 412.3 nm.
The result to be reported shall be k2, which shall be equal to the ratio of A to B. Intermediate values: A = 0.0952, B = 0.095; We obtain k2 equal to 1.01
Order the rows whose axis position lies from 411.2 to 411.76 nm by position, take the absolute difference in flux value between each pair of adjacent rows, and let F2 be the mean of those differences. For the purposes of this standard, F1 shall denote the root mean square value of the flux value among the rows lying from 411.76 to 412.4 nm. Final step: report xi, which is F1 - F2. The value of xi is 10.4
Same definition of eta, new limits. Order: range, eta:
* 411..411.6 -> 21.8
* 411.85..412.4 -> 21.2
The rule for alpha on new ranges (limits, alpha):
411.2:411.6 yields 10.9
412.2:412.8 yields 10.3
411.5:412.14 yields 10.8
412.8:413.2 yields 9.9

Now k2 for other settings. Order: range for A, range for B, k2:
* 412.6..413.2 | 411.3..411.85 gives 1.10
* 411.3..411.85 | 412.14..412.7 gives 0.94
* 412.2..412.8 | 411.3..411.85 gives 1.07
